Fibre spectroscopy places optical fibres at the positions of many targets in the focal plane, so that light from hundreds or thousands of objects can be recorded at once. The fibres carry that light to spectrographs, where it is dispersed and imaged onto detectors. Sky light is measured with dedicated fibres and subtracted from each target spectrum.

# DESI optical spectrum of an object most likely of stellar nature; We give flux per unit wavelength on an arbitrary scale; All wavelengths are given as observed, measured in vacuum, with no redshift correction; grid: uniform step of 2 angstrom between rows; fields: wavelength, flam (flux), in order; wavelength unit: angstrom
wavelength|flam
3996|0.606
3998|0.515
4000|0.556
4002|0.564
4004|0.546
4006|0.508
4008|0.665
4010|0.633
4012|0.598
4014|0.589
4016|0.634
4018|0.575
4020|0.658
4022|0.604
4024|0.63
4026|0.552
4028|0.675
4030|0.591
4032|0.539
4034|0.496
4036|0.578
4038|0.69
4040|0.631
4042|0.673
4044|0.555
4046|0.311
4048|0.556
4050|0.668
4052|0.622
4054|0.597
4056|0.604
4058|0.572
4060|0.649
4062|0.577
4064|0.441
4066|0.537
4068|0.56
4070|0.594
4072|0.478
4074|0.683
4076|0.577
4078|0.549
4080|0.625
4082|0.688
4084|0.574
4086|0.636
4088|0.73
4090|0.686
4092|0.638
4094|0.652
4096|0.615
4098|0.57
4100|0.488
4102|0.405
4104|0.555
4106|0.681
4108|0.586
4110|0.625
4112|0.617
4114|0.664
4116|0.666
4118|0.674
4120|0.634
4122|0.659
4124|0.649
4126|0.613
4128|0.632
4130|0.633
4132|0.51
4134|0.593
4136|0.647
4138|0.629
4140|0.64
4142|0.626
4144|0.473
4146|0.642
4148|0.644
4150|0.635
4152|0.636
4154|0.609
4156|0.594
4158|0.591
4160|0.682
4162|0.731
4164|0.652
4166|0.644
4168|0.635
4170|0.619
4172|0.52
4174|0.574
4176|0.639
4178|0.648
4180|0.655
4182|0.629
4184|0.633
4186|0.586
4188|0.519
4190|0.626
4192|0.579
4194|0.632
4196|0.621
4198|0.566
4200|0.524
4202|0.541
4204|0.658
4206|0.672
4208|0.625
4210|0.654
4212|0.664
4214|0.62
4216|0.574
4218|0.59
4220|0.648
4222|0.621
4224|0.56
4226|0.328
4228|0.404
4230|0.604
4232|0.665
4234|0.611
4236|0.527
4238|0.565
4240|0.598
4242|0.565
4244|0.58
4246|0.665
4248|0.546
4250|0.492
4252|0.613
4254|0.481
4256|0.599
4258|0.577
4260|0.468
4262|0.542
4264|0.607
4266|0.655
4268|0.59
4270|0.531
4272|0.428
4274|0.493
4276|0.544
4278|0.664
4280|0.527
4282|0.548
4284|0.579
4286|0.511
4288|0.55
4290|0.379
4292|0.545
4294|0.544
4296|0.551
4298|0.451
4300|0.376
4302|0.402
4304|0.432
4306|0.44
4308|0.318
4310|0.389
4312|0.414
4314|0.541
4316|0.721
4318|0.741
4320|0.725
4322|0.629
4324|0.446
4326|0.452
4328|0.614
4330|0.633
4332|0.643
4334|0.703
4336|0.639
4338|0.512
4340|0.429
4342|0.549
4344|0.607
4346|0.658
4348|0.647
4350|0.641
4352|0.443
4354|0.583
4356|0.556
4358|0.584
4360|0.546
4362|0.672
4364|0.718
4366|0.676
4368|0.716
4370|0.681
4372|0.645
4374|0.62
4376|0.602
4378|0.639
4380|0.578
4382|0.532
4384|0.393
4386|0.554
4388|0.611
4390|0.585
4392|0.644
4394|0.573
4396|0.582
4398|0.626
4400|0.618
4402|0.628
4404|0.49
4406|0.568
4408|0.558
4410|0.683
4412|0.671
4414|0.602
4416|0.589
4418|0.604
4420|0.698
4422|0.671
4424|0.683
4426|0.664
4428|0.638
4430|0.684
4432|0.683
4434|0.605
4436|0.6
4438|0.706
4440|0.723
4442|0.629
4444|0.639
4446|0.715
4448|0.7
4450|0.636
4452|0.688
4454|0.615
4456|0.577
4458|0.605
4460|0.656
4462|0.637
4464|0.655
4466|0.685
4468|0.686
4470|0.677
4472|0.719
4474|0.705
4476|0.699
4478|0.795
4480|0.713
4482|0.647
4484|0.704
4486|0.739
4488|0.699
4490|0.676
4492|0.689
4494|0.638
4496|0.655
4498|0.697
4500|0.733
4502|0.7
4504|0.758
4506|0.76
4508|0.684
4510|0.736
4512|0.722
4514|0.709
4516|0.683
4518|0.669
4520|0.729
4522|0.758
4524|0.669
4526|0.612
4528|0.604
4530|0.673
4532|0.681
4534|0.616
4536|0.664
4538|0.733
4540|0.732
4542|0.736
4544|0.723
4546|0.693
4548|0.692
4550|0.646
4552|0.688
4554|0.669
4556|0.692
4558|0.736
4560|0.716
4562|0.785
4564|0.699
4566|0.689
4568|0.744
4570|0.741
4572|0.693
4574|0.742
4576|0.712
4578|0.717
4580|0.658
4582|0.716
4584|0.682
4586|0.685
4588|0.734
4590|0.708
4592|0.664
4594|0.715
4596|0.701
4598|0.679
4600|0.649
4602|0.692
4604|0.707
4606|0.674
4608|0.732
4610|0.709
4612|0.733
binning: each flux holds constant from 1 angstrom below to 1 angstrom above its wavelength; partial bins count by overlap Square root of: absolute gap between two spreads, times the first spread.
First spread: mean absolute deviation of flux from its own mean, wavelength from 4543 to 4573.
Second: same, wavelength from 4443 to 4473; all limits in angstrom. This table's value 0.014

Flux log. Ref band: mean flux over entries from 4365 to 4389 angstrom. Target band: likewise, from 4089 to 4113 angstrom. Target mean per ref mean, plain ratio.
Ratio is 0.98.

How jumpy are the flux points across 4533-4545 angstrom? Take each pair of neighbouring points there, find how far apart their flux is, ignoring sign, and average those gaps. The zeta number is 0.027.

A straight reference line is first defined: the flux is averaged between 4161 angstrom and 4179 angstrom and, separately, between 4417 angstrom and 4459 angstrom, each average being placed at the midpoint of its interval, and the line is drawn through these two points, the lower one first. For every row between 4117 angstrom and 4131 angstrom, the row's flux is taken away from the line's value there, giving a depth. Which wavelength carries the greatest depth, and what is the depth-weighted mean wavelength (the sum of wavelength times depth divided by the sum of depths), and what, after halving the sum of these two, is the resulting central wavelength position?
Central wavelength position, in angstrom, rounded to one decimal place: 4123.5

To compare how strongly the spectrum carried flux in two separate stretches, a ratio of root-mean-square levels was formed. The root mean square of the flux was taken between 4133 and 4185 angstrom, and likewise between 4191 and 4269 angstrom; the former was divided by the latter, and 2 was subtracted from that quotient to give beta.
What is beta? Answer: -0.93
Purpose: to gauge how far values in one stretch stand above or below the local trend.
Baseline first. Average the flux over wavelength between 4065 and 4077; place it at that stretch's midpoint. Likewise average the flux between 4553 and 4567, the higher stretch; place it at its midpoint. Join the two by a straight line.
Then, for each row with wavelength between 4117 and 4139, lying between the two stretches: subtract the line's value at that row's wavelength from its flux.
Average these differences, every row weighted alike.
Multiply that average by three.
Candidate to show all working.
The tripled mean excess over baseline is 0.11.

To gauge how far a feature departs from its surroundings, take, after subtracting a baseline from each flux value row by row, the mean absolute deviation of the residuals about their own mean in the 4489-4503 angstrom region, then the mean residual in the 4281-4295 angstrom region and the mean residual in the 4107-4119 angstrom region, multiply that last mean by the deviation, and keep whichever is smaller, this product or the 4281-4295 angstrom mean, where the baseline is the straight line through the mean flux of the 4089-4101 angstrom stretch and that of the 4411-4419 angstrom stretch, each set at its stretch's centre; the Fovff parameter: -0.09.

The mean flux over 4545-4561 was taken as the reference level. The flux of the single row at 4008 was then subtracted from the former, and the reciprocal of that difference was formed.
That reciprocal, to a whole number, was 38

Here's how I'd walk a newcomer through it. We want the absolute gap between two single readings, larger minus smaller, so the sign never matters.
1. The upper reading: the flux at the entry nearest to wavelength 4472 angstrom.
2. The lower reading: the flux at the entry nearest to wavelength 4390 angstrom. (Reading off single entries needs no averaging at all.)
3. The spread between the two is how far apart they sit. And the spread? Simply 0.13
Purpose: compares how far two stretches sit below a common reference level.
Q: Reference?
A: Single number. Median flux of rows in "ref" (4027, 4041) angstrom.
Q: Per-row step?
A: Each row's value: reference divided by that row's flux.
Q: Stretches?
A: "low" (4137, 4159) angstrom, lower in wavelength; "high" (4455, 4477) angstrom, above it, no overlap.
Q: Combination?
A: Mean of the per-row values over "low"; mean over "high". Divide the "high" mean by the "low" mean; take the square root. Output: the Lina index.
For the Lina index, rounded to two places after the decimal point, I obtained 0.96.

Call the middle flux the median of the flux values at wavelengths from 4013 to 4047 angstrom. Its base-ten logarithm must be -0.228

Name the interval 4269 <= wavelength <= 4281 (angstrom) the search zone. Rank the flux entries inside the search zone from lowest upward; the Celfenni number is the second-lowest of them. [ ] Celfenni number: 0.493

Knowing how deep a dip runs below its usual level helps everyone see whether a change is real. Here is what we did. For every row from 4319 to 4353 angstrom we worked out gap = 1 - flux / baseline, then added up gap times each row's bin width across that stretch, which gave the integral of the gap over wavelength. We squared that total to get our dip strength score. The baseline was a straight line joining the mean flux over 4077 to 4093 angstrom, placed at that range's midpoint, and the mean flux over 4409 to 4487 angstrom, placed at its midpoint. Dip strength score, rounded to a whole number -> 14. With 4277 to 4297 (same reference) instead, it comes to 12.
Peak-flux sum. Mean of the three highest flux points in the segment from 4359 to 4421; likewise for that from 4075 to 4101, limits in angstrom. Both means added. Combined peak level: 1.41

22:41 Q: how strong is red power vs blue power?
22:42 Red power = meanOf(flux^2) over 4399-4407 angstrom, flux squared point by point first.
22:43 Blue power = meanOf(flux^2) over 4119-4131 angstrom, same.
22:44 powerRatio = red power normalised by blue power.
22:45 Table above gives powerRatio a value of 0.83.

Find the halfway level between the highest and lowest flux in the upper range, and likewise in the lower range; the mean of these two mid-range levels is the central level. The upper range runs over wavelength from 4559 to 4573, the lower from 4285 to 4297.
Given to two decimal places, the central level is 0.60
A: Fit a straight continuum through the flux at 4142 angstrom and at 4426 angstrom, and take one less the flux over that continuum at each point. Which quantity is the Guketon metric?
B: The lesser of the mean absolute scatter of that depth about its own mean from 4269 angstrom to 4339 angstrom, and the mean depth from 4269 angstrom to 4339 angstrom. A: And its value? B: 0.14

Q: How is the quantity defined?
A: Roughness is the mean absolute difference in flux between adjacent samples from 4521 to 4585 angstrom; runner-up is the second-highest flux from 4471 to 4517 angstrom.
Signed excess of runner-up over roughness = 0.72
